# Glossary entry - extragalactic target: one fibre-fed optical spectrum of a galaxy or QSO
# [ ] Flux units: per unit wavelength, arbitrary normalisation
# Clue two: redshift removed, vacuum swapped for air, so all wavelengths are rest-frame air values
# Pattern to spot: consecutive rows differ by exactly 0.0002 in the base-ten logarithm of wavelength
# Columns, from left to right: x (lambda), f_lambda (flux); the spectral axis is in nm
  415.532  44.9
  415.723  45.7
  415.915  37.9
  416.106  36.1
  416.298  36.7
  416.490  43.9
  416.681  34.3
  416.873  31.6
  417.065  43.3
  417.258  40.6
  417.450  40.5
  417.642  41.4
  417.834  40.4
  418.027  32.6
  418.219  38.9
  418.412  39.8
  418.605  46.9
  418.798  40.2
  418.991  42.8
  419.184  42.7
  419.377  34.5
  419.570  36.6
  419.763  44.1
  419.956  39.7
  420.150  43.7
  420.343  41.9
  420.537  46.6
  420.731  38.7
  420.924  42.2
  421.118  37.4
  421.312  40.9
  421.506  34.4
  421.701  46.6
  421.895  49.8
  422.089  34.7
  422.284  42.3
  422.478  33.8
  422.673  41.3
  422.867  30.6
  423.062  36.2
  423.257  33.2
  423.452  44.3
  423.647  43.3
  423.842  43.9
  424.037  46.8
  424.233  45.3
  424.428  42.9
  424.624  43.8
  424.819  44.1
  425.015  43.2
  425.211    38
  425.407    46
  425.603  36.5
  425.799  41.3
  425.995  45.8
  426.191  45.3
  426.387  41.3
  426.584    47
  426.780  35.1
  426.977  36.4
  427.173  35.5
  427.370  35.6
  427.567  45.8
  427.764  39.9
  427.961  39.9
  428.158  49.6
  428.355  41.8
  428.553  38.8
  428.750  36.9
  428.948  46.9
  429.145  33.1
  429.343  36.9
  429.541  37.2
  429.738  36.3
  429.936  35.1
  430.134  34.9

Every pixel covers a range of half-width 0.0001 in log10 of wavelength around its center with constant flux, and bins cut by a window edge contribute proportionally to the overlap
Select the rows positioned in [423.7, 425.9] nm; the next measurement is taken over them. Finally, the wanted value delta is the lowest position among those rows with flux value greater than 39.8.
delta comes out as 423.842 nm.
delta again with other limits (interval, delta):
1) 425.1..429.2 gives 425.407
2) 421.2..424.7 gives 421.312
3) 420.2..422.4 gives 420.343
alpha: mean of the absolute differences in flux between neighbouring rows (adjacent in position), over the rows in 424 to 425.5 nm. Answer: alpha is 2.7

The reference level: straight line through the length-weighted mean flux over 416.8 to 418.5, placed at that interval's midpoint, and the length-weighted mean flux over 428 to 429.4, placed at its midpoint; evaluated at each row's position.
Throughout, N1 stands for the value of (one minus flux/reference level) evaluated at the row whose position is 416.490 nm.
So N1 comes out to -0.13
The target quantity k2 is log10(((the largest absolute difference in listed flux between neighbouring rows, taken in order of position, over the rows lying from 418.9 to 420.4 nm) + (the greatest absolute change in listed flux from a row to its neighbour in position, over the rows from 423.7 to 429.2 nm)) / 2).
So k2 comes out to 1.04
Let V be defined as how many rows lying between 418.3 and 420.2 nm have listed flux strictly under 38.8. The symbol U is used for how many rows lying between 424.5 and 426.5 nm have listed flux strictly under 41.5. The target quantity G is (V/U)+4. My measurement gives 4.50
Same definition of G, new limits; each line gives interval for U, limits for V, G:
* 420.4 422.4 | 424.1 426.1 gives 4.40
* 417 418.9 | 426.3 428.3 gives 4.50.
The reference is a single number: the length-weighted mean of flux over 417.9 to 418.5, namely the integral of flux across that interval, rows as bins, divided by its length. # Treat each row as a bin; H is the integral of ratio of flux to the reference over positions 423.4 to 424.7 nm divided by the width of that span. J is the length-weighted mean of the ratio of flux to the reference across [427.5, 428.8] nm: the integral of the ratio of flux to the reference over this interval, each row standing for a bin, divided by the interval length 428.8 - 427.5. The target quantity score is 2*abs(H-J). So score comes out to 0.13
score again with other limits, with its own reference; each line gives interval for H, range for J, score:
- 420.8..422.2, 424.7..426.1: 0.07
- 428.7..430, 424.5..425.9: 0.23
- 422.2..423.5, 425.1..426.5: 0.27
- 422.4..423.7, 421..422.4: 0.18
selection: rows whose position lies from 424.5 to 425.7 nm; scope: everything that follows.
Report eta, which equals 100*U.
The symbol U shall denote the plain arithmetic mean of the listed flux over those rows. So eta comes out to 4193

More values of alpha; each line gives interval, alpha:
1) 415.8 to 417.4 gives 5.2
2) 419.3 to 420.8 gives 4.6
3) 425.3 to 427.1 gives 5.3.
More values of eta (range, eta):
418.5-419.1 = 4330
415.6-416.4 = 3910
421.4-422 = 4360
